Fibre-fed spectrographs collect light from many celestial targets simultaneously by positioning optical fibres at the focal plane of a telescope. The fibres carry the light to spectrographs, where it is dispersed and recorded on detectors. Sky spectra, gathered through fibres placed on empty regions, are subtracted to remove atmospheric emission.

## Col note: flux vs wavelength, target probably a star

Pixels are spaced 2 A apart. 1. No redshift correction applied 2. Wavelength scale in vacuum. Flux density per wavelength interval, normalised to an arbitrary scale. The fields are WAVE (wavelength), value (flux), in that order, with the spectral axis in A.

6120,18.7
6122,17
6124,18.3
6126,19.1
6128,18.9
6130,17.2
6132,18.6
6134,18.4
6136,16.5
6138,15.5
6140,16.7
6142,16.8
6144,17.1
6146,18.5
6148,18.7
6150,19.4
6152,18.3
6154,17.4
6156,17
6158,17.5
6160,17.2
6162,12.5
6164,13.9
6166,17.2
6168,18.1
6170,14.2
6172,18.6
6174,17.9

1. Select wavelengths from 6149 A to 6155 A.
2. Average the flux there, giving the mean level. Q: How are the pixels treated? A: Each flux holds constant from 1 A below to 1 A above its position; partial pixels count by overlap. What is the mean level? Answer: 18.4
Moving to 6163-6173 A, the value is 16.4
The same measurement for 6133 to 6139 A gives 16.8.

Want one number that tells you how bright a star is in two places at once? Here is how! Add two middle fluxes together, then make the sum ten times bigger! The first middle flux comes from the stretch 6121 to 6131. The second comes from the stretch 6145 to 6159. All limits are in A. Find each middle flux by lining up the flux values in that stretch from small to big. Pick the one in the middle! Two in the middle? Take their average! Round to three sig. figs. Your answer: 366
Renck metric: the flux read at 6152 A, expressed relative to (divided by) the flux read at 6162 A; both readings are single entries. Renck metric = 1.46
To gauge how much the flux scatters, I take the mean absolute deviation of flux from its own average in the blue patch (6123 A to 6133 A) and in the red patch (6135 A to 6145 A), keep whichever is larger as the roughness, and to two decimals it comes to 0.54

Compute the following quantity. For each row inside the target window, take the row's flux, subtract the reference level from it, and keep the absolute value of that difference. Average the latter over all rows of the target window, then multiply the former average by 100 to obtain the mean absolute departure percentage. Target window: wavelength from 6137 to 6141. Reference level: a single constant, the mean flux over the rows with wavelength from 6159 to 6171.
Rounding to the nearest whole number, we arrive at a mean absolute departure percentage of 60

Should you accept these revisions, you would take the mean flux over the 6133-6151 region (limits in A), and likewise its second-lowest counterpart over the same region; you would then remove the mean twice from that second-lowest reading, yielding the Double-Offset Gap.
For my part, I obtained -18.5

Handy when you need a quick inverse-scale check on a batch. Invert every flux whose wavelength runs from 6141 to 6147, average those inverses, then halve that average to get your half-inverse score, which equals 0.029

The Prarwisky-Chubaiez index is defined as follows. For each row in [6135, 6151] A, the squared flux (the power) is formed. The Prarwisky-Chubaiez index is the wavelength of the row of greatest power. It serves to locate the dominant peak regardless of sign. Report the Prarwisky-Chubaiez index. 6150 A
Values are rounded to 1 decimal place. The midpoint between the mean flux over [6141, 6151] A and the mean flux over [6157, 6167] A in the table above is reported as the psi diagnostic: 16.9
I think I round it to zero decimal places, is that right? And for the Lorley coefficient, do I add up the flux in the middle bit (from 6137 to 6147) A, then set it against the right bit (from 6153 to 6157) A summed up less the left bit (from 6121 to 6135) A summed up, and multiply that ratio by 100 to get -91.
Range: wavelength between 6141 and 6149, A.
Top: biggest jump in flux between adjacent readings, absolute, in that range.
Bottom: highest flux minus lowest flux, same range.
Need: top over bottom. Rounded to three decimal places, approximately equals 0.737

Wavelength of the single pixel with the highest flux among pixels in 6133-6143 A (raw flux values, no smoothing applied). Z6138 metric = 6134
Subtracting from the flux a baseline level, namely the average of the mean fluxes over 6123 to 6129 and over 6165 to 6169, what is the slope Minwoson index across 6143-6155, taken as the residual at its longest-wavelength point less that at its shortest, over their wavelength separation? 0.0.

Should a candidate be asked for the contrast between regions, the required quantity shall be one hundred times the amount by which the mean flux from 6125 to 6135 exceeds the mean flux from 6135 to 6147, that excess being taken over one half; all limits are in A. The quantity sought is 318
